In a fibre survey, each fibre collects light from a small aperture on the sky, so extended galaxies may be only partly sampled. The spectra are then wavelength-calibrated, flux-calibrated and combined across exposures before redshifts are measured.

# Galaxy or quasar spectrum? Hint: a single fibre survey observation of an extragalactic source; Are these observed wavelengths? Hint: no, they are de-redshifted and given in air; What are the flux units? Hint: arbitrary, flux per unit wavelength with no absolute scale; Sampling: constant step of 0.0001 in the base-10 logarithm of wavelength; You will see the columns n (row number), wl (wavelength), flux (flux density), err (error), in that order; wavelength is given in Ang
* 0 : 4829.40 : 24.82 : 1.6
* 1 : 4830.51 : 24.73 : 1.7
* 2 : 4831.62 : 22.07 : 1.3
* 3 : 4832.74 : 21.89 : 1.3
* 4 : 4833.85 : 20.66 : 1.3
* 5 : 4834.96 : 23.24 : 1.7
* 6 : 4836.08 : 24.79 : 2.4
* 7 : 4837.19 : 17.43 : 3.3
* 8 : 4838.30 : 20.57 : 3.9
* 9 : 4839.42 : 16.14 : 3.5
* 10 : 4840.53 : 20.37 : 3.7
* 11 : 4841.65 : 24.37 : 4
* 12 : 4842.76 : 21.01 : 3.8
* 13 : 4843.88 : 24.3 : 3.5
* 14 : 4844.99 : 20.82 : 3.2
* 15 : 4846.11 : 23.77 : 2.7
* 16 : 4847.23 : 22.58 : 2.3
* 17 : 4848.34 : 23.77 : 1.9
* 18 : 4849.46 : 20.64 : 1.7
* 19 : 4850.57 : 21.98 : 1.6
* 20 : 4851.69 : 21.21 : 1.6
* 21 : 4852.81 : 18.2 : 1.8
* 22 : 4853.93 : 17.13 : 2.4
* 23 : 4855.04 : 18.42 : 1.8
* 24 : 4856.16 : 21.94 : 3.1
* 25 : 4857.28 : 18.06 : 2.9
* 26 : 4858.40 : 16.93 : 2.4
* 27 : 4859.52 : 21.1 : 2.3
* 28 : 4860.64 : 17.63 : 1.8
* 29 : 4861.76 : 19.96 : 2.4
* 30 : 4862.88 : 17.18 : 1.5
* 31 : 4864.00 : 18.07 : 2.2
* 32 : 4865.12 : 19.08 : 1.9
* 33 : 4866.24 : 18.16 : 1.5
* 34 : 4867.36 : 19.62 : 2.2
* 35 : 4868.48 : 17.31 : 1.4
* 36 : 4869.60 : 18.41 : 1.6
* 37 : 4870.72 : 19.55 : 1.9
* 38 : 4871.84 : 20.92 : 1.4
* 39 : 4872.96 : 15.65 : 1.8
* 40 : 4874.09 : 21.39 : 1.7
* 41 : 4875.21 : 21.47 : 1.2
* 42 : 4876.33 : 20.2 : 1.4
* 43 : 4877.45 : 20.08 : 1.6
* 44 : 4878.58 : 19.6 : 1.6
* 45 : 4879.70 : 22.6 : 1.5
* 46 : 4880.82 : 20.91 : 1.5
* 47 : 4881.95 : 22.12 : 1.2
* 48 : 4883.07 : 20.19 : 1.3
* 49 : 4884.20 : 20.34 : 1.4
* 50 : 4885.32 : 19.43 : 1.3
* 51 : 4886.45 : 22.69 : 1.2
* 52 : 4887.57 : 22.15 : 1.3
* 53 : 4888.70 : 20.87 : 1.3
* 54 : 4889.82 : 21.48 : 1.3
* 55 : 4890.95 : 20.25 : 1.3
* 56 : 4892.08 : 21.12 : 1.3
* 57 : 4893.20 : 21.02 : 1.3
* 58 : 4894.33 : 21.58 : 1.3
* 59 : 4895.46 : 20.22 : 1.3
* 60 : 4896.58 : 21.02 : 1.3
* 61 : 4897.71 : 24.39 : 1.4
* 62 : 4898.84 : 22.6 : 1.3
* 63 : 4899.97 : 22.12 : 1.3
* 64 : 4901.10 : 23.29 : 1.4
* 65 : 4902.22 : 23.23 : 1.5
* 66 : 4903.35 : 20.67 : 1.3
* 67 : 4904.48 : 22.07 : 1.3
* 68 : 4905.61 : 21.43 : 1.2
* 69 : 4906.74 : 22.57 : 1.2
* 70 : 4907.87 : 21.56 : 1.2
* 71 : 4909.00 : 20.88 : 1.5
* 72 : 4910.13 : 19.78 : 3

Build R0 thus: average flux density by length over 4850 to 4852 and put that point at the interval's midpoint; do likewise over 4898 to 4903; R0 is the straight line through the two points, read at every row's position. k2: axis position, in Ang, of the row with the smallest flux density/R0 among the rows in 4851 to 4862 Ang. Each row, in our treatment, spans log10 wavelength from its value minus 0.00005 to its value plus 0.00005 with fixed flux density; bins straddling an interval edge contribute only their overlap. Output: 4858.40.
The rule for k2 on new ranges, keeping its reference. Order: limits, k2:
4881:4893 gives 4885.32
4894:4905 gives 4895.46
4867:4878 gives 4872.96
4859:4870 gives 4862.88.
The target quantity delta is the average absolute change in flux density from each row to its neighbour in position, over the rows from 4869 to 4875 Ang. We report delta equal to 3.4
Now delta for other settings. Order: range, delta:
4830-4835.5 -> 1.7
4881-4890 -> 1.2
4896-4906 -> 1.4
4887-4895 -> 0.8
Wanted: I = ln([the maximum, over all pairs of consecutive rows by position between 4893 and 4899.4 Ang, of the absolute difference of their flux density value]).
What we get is 1.2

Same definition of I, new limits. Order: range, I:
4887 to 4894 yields 0.2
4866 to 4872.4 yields 0.8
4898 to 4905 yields 0.9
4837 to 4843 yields 1.5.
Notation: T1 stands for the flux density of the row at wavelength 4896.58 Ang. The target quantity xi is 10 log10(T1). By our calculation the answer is 13.2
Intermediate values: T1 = 21.02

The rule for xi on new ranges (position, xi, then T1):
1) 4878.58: 12.9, 19.6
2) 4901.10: 13.7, 23.29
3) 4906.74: 13.5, 22.57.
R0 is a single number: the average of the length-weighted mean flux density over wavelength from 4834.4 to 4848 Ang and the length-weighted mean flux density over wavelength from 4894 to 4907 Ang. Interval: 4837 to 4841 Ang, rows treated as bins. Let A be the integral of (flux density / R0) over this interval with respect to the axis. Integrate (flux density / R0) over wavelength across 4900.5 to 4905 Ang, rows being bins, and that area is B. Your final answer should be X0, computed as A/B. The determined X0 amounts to 0.74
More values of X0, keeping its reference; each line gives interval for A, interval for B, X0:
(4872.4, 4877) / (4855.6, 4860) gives 1.06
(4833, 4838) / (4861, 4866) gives 1.16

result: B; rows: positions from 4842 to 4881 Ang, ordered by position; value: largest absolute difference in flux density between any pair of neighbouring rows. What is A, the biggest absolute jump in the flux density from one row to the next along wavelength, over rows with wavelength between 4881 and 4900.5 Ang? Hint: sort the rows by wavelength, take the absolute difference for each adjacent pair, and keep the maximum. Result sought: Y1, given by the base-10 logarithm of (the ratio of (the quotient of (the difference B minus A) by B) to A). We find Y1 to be -0.91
